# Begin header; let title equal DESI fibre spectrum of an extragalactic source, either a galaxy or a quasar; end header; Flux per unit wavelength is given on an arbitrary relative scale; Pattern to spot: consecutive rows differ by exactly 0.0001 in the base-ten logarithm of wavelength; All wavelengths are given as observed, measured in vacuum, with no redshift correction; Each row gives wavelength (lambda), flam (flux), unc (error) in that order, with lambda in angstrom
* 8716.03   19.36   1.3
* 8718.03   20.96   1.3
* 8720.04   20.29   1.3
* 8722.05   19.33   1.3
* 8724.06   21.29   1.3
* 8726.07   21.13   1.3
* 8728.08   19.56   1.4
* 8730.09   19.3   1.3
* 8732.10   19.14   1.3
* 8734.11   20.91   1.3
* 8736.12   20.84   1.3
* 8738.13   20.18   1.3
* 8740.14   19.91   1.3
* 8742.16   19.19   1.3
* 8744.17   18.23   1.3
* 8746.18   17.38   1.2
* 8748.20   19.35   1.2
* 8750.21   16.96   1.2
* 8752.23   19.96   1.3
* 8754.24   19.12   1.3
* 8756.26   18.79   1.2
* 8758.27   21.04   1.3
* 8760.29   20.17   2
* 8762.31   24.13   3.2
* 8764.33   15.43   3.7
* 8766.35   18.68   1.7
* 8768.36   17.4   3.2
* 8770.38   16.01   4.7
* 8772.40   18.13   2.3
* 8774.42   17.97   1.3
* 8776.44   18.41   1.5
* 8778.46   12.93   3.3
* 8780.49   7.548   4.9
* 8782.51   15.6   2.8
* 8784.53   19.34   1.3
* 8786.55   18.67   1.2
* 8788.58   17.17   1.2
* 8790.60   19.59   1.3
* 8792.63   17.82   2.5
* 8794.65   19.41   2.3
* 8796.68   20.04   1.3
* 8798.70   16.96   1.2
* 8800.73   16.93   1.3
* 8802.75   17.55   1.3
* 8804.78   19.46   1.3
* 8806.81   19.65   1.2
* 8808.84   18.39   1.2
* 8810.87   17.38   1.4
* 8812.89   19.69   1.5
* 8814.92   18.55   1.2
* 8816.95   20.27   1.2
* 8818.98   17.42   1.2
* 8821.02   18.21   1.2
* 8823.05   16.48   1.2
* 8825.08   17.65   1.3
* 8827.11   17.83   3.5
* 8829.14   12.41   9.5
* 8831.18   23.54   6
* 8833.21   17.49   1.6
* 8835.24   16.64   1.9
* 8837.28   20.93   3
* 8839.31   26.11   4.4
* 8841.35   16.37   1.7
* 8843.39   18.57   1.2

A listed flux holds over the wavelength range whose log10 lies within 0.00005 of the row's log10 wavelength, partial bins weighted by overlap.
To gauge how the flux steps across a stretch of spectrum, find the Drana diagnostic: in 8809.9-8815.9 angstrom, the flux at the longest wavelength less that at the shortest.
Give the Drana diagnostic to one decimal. 1.2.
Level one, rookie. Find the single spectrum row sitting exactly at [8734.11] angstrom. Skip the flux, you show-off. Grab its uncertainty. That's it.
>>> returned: 1.30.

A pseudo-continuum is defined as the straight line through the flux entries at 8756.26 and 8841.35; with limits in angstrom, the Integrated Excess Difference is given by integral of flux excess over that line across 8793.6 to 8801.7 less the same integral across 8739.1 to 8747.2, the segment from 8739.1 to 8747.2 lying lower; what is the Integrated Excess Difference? 10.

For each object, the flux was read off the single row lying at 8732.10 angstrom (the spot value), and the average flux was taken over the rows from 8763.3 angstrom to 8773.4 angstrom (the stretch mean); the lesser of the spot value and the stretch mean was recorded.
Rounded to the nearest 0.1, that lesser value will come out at 17.1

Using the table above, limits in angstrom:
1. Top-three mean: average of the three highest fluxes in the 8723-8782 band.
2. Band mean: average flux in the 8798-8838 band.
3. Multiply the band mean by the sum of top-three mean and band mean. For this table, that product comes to 733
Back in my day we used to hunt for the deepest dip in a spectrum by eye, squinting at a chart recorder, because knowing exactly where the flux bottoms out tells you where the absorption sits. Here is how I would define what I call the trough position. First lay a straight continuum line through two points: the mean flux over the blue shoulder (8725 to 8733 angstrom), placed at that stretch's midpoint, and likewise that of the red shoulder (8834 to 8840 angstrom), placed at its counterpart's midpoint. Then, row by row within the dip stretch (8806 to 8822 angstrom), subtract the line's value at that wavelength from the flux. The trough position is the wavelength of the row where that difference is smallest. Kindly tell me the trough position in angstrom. 8818.98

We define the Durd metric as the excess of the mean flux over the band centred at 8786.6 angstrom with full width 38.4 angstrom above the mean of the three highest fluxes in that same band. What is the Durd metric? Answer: -2.5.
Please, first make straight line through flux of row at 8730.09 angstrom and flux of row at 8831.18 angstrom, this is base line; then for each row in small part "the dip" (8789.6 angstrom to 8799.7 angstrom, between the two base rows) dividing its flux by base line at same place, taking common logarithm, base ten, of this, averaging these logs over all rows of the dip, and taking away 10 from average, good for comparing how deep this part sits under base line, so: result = -10.07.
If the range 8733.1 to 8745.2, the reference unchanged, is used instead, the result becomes -10.00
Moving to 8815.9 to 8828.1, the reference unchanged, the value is -10.11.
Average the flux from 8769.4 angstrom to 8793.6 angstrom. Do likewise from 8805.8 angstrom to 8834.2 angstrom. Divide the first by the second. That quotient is 0.91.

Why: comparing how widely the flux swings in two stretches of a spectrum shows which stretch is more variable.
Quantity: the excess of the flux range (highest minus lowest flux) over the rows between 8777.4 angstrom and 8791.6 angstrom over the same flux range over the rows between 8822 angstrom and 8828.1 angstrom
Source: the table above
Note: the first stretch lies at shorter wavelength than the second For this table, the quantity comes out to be 11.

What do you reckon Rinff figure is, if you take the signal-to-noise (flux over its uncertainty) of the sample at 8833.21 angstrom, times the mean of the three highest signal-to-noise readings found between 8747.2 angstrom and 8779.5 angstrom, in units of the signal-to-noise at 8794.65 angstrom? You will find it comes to 20.7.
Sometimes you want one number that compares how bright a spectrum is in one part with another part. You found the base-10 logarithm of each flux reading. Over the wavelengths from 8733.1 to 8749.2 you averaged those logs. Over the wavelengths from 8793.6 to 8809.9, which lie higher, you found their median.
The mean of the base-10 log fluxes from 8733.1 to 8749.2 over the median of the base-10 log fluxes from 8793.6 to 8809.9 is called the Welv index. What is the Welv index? 1.01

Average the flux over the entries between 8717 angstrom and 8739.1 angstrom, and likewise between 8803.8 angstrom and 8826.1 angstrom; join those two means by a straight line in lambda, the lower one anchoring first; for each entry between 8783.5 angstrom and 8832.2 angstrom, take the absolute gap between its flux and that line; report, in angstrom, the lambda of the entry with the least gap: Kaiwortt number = 8814.92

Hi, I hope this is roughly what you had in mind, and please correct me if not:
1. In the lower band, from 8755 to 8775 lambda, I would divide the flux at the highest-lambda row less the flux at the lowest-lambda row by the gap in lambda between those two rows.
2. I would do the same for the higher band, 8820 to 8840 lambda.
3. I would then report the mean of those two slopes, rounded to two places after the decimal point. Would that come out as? 0.19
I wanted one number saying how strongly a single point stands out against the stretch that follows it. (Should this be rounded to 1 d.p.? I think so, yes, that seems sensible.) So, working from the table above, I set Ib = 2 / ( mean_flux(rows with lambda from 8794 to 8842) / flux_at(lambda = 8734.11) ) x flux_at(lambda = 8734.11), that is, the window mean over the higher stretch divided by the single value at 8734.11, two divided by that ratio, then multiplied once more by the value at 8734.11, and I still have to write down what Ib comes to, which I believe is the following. 47.1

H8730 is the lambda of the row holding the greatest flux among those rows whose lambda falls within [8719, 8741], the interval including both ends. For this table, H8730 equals 8724.06 angstrom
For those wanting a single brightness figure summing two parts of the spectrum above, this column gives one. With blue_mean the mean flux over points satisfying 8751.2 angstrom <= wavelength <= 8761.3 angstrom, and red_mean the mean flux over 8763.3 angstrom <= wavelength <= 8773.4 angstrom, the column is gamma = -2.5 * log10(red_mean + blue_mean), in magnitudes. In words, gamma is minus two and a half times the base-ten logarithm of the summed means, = -3.92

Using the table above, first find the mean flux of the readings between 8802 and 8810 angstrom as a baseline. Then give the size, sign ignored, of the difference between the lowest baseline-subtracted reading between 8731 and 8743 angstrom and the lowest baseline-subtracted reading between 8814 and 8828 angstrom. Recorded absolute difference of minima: 2.7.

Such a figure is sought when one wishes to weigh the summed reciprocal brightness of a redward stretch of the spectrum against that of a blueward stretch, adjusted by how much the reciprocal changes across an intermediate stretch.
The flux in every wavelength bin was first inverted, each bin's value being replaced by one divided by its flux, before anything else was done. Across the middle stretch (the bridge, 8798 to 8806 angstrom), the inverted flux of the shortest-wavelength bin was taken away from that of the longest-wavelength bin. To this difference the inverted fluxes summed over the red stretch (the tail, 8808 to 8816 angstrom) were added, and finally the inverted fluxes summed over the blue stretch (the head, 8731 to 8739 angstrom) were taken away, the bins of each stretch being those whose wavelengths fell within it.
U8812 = 0.011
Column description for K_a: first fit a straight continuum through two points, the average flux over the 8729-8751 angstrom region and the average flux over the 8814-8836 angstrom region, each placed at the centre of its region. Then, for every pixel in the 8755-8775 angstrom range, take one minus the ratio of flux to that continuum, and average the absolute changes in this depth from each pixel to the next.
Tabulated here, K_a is 0.14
